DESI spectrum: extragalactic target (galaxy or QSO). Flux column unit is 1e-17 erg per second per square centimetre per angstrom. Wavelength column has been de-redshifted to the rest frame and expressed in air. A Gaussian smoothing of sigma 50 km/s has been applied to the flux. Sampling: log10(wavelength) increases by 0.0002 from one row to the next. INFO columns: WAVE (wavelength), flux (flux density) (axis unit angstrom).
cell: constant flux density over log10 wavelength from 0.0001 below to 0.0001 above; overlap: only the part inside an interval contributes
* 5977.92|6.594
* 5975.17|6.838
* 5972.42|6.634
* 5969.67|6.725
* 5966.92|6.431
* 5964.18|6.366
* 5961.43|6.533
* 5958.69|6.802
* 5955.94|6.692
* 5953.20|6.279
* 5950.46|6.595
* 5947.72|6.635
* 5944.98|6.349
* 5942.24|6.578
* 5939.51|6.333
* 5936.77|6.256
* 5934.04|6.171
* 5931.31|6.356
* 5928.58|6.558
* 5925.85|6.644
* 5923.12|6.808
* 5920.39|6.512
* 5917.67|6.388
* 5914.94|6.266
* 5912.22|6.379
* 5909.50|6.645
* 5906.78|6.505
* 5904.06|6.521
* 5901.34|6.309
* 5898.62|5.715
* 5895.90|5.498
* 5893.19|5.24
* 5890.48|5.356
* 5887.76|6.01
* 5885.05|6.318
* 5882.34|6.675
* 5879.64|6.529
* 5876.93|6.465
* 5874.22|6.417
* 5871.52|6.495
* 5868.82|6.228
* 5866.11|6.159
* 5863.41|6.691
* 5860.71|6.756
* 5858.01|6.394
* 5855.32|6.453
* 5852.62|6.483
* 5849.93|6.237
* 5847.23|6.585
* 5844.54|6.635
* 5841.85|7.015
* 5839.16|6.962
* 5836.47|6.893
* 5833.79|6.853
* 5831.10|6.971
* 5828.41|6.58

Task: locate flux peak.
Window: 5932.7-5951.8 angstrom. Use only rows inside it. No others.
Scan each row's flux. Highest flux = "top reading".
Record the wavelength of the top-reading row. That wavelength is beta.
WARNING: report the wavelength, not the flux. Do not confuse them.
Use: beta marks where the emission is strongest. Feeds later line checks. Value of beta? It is 5947.72 angstrom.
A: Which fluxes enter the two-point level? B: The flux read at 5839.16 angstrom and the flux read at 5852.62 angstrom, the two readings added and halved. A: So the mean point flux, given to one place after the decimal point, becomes 6.7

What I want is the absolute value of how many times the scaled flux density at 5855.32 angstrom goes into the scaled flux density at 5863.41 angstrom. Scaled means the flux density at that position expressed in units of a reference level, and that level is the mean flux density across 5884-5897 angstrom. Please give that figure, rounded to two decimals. 1.04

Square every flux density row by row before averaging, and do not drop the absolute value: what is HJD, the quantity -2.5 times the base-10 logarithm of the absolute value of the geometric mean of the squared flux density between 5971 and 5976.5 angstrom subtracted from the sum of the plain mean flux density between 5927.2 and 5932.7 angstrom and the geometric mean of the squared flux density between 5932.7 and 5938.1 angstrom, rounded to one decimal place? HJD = 1.3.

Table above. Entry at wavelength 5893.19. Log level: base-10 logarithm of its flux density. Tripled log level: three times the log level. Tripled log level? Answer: 2.16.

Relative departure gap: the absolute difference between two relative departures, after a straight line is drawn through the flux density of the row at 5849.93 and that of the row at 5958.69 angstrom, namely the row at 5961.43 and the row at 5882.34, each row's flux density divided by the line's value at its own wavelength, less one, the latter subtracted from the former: 0.084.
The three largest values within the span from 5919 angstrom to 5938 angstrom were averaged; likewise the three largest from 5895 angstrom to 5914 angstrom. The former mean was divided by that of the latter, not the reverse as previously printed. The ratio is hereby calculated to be 1.02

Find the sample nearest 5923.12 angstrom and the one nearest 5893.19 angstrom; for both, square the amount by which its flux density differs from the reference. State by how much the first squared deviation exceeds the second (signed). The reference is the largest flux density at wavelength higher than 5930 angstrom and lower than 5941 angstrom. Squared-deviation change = -1.04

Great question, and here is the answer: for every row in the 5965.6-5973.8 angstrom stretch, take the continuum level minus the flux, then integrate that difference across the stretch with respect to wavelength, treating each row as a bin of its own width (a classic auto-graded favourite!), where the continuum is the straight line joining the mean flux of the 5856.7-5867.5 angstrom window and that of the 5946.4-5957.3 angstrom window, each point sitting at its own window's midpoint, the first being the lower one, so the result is -0.3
